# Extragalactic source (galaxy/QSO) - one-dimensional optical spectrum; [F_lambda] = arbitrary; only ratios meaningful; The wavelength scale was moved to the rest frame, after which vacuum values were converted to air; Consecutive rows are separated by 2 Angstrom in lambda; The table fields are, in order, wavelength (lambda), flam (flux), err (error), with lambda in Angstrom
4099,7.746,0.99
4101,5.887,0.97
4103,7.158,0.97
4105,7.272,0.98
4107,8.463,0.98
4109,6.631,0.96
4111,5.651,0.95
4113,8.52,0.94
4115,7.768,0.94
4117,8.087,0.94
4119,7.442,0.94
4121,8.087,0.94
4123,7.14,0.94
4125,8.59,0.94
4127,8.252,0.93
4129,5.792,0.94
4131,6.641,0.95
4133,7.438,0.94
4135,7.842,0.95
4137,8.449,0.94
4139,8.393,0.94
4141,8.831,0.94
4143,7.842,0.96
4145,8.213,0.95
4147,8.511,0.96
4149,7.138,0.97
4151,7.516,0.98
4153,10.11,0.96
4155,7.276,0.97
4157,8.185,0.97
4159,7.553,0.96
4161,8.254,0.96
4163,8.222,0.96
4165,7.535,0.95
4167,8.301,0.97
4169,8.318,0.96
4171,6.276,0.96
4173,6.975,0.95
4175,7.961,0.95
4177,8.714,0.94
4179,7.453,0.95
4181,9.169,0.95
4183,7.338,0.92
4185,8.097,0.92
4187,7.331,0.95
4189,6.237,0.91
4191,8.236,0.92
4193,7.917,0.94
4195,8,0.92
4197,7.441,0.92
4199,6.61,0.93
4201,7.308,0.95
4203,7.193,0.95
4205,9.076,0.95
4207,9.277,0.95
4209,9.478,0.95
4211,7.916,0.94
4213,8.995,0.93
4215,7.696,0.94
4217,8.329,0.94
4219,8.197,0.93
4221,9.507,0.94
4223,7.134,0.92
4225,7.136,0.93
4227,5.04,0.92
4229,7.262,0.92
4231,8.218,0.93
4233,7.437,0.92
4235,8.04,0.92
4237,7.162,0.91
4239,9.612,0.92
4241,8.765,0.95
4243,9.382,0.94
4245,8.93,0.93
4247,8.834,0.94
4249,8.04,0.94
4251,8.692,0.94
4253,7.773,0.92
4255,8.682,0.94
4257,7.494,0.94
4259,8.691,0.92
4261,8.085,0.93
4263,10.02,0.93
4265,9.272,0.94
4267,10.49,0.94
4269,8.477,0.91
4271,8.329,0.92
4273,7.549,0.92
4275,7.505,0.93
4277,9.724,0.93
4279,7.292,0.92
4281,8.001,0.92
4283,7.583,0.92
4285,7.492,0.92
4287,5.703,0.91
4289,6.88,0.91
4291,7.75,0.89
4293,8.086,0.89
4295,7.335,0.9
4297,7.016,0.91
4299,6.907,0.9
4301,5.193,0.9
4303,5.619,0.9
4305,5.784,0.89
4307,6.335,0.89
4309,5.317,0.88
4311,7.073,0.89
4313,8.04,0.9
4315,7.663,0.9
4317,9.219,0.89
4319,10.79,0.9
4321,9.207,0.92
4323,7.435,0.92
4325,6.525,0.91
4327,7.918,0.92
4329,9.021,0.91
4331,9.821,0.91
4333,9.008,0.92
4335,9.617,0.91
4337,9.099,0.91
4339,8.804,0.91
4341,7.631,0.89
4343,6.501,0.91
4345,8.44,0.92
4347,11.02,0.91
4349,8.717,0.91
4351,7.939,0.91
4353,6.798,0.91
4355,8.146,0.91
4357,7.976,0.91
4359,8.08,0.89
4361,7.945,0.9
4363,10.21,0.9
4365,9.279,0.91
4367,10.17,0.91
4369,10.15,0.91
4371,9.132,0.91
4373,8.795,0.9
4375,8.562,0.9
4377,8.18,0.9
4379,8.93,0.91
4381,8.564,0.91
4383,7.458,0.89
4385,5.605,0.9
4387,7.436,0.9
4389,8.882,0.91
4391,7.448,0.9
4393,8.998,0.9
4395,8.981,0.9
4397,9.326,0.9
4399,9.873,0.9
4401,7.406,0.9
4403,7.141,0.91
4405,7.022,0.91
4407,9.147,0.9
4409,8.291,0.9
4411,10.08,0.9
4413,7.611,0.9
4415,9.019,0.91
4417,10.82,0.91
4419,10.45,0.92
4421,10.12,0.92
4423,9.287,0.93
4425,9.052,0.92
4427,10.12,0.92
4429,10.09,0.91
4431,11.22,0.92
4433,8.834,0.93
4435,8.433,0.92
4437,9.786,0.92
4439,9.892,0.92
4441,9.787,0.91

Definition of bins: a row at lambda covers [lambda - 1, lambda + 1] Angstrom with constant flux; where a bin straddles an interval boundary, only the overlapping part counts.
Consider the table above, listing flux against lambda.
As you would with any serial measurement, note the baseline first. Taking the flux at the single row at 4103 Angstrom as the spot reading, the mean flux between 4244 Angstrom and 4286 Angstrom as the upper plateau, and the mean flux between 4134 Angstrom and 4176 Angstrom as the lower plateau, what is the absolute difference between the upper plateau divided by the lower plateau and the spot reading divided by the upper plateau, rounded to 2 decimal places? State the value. 0.21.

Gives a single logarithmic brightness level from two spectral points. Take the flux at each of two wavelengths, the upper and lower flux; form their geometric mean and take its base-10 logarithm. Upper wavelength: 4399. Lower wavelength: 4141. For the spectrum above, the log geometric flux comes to 0.97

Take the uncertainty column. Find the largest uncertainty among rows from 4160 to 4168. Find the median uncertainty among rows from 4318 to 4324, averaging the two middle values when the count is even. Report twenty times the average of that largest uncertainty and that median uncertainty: 18.9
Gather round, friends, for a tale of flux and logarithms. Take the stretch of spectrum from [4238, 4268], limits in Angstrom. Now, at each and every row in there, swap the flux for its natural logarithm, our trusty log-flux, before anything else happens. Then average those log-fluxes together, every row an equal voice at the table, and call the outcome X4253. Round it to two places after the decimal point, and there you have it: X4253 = 2.18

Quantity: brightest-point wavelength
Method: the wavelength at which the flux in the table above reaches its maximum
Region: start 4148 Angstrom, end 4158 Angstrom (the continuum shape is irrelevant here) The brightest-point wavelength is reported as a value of 4153 Angstrom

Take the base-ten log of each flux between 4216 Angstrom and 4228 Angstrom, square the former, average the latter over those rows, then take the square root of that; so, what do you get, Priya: 0.875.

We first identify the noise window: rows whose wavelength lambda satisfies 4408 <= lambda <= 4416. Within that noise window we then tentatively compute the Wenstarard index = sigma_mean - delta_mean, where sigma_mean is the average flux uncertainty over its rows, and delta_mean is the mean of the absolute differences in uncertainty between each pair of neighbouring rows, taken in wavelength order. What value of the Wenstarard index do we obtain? 0.899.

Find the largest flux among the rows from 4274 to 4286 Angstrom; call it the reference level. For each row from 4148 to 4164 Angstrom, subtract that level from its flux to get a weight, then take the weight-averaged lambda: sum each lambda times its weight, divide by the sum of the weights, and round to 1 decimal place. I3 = 4155.7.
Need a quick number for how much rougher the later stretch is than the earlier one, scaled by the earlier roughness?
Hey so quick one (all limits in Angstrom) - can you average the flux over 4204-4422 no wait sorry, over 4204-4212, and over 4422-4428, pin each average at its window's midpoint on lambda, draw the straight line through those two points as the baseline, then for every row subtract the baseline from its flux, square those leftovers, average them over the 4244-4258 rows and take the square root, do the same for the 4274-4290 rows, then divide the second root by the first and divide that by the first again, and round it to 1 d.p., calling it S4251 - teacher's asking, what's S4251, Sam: 2.5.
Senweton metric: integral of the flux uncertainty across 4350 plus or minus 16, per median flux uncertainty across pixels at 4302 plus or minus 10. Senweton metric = 32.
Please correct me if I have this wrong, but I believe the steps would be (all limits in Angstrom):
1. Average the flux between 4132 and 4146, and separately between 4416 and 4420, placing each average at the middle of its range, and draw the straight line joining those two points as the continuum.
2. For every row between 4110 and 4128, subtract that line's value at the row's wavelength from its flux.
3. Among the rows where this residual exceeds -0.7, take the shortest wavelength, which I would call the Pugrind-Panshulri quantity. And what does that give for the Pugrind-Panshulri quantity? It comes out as 4113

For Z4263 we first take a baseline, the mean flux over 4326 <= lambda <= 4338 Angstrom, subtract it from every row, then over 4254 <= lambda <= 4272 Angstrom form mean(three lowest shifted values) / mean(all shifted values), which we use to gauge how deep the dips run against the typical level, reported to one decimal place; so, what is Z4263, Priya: 4.6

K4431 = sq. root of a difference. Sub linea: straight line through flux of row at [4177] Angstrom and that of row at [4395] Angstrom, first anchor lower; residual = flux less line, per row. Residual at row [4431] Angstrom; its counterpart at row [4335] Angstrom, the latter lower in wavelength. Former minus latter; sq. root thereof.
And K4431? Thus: 1.2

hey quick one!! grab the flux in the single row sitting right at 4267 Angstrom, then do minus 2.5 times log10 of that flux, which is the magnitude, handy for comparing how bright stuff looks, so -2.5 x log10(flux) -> -2.55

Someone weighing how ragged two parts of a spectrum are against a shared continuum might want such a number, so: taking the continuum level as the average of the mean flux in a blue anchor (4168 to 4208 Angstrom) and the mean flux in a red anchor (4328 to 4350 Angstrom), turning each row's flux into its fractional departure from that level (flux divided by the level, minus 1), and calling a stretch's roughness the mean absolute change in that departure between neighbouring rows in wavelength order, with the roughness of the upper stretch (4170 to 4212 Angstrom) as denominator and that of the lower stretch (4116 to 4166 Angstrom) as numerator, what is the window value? 0.98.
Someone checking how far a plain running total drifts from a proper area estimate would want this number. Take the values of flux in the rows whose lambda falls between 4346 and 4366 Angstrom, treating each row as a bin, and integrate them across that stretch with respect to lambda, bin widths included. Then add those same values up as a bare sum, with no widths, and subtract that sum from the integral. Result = 86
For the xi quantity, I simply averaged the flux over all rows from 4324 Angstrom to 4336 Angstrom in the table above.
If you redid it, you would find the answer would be 8.7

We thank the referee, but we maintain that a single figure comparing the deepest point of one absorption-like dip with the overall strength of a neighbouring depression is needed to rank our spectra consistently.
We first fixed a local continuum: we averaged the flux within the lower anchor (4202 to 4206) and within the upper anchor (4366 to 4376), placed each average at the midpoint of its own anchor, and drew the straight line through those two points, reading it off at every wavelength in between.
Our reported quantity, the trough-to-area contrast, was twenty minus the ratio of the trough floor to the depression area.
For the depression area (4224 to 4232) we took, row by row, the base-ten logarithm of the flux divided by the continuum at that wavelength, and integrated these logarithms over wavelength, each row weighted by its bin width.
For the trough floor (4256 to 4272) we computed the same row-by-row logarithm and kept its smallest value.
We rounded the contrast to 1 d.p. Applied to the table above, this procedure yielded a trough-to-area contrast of 19.9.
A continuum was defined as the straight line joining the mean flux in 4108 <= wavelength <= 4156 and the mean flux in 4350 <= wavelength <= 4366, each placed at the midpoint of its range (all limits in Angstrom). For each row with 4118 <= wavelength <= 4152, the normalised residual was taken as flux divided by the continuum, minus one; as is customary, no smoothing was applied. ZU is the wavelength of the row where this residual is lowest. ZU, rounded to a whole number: 4129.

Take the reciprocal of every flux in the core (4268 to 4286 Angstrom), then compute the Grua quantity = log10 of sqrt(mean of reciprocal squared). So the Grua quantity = -0.898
